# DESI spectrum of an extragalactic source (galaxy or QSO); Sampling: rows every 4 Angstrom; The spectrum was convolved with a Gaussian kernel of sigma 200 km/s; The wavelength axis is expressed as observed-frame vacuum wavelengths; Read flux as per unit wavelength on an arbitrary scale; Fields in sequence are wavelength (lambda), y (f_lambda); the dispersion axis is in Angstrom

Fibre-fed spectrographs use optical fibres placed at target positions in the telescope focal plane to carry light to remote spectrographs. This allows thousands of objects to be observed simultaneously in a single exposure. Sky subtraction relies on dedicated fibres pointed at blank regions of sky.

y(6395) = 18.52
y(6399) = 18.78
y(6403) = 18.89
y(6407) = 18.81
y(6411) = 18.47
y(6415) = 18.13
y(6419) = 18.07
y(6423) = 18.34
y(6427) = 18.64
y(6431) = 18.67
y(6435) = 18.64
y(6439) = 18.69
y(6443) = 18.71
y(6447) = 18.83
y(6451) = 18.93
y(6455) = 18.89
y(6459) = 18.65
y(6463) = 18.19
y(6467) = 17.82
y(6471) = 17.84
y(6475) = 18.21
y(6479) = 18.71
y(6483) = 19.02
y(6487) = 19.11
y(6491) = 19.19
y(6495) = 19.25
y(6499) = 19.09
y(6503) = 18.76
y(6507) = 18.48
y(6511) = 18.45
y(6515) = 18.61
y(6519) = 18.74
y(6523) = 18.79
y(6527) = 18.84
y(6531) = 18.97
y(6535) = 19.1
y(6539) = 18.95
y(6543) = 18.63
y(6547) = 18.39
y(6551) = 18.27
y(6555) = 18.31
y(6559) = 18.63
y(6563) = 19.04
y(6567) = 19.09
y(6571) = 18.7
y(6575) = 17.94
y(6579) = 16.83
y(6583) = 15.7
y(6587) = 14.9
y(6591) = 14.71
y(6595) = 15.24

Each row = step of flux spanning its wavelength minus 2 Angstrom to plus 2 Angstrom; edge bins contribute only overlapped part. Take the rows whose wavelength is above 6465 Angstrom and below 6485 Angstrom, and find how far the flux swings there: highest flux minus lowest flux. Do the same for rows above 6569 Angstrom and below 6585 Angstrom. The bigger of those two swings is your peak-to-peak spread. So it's 3.00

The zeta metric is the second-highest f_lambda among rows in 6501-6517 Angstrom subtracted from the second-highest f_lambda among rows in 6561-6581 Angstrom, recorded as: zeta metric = 0.43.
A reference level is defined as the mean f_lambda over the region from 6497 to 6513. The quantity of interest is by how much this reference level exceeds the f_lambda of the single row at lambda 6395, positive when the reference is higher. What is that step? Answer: 0.2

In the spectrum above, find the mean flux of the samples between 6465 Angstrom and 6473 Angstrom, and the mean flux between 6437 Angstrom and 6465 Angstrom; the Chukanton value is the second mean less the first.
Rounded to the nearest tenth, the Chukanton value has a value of 0.9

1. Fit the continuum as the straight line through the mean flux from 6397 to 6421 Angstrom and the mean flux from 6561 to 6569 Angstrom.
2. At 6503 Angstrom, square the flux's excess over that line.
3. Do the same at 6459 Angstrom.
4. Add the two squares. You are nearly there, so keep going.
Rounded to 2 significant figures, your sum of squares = 0.010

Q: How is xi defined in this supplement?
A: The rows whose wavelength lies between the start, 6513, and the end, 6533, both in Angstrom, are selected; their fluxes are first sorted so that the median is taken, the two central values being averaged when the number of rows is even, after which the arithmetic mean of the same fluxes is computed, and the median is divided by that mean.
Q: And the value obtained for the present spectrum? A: 1.000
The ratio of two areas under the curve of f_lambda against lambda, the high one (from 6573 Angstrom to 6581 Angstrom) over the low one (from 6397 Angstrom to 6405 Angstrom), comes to 0.92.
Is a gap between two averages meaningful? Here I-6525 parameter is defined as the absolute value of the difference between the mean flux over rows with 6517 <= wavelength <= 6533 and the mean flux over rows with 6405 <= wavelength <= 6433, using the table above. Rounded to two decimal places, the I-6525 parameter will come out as 0.39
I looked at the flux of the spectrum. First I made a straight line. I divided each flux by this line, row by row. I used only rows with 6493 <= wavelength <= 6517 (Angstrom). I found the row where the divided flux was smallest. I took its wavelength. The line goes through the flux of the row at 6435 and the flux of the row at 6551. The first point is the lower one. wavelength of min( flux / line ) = 6511 Angstrom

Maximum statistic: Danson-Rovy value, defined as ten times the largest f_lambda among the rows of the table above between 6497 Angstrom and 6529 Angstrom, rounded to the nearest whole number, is 191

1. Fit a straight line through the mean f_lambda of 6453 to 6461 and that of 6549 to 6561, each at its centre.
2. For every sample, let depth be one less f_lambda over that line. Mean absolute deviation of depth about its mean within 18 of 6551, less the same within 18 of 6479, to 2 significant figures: -0.013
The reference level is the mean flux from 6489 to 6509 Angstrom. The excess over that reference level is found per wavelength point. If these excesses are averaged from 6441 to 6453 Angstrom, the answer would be -0.13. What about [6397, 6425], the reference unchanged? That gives -0.46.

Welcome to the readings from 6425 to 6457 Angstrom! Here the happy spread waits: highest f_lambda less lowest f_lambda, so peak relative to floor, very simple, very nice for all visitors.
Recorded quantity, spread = 0.29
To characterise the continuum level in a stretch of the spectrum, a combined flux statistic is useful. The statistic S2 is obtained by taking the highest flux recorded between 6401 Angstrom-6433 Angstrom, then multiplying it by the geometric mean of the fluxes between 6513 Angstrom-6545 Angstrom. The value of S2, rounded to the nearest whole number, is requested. 356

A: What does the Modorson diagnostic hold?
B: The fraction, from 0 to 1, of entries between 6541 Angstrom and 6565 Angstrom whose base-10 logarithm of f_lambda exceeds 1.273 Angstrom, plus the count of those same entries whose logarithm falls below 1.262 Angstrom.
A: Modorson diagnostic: 1.2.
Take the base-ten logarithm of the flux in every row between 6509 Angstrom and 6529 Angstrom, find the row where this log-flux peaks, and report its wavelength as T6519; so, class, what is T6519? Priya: 6527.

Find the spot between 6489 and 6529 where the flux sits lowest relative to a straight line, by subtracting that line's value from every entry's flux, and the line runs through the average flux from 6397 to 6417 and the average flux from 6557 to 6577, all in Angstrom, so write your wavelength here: 6511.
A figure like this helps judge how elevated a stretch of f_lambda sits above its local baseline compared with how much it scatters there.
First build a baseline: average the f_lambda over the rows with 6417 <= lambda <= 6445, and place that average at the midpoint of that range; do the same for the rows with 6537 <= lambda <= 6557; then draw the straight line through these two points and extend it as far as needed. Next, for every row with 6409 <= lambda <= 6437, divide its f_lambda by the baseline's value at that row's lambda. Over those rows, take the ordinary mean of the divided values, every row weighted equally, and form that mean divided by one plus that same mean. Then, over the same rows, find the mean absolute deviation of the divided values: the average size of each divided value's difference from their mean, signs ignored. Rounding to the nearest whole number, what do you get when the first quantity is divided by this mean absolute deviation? 44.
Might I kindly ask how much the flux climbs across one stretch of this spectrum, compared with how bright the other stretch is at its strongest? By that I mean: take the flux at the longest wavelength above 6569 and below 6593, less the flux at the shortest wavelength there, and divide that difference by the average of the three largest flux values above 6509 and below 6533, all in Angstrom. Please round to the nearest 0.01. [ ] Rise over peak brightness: -0.21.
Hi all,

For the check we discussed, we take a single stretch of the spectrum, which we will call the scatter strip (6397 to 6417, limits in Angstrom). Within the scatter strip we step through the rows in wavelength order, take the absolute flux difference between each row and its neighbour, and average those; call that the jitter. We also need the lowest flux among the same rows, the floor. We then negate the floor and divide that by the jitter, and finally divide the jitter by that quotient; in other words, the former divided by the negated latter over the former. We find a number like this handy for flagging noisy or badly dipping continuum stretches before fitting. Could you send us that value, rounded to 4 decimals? -0.0026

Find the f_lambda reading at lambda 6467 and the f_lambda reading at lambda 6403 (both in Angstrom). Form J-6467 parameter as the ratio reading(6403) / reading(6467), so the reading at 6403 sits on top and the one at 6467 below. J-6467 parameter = 1.06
